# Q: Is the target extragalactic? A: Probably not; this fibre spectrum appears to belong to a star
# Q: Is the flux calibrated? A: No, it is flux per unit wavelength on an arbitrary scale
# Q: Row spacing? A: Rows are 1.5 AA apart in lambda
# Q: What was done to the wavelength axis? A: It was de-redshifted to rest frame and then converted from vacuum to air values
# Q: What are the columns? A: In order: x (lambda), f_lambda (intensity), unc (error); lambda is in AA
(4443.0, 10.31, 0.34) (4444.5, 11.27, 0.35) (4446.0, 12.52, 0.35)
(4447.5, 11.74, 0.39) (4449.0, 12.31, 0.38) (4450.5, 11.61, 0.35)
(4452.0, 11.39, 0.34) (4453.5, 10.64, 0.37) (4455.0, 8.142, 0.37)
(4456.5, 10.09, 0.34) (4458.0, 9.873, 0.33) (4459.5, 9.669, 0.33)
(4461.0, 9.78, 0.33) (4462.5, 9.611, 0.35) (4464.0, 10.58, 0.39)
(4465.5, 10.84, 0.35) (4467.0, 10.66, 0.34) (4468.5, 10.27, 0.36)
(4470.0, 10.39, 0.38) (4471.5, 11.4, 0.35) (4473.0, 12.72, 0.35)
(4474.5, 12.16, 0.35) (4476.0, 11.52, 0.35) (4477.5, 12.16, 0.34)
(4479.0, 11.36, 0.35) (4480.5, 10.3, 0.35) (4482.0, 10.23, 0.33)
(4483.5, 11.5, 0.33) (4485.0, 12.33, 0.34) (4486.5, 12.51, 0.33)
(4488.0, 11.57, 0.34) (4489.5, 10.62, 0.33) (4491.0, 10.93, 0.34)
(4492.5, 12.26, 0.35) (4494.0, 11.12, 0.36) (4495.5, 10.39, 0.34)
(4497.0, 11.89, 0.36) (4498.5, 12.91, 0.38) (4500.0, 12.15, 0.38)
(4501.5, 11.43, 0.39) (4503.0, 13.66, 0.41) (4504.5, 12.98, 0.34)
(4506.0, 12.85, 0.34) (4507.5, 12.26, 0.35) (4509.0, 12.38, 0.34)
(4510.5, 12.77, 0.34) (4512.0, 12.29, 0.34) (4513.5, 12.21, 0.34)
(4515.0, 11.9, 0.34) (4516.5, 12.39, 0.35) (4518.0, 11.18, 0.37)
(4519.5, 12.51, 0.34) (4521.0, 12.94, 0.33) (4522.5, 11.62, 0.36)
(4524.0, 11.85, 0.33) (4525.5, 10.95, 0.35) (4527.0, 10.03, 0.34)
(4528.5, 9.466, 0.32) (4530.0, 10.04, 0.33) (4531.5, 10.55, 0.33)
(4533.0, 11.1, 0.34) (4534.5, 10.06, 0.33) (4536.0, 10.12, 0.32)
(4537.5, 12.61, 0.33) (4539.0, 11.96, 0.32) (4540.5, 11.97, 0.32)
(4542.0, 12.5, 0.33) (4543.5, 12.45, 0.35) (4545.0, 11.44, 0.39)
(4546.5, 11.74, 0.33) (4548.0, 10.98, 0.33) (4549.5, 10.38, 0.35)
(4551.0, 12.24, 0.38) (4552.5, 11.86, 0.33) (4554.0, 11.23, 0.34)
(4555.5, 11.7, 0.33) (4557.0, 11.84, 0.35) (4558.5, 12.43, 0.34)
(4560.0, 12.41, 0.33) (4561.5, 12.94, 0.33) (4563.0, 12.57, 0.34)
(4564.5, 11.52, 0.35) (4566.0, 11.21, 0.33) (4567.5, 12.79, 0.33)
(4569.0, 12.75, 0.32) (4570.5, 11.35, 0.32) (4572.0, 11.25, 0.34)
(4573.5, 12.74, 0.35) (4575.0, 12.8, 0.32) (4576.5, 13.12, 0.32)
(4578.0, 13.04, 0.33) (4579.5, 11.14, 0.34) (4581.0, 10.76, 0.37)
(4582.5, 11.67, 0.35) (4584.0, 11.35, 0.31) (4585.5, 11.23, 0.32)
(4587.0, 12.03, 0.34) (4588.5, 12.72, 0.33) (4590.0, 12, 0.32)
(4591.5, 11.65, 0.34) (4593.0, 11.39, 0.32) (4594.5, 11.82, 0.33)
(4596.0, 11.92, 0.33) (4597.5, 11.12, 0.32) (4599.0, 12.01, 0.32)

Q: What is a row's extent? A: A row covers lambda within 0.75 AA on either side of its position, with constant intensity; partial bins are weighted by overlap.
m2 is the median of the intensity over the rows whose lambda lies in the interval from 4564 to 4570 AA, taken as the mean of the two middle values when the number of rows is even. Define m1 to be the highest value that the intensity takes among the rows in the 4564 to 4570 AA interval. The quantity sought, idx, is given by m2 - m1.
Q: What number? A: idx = -0.7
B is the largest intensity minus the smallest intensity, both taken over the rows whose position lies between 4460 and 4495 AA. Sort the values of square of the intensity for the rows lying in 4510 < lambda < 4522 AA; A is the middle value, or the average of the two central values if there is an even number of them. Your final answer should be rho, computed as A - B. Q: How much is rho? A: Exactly 149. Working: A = 152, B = 3.1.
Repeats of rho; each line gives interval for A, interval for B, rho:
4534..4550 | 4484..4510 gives 135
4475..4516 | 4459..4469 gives 146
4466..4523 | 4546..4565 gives 142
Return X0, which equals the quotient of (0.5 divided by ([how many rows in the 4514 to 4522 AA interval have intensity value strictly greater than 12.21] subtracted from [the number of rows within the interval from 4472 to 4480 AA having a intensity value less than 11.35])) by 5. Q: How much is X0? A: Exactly -0.03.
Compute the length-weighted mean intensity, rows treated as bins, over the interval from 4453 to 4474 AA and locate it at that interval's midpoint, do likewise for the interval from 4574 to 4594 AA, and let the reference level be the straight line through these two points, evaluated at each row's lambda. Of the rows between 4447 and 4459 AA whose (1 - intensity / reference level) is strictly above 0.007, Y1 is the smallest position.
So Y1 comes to 4455.0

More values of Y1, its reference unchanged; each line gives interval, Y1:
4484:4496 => 4495.5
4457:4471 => 4458.0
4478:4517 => 4480.5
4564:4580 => 4564.5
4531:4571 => 4531.5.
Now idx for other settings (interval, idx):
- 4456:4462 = -0.3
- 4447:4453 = -0.6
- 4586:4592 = -0.7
